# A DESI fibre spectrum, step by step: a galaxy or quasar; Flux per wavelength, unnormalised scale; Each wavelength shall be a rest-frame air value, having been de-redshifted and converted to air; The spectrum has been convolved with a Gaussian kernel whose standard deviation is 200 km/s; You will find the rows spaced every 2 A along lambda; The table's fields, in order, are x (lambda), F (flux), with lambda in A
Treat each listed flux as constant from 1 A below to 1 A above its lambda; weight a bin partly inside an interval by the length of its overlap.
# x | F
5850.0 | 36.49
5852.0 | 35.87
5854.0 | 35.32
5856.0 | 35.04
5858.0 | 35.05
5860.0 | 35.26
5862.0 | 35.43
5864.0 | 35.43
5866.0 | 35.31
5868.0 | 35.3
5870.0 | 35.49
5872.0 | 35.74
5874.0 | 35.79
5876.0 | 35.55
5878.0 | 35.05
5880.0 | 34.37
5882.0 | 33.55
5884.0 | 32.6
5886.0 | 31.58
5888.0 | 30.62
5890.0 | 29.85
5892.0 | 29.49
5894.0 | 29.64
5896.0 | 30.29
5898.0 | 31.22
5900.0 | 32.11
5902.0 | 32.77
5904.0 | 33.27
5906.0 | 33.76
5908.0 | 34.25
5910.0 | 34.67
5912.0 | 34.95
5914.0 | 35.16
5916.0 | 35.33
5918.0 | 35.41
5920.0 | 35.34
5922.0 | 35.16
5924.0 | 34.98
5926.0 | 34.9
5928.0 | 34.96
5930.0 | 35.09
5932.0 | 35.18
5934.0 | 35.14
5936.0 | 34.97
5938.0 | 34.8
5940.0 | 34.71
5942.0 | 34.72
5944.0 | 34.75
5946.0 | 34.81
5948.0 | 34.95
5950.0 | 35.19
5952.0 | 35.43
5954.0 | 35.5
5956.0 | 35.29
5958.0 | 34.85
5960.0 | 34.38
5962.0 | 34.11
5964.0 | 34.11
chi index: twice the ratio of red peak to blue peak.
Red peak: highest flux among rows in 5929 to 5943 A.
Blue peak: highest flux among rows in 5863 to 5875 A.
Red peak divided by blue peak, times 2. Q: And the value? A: 1.97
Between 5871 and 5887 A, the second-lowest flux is 32.6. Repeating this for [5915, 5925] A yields 35.16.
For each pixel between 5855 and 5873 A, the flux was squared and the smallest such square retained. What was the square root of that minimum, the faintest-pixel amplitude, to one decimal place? 35.0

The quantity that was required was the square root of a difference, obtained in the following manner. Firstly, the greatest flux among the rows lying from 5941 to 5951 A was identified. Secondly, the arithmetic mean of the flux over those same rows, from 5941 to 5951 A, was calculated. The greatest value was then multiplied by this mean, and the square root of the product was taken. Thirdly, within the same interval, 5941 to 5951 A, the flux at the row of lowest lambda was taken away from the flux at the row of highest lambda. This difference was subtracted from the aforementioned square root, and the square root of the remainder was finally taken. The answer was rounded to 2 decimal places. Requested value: 5.88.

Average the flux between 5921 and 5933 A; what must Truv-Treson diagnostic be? 35.0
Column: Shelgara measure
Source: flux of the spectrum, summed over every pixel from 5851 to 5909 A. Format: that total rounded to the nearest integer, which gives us 975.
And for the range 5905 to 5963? 1013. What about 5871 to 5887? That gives 274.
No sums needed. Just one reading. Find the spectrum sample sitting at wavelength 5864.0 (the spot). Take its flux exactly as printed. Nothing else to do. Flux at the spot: 35.43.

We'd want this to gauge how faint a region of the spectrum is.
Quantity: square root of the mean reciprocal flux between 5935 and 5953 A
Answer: 0.169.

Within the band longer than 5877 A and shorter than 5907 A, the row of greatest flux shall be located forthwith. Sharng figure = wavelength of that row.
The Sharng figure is 5878.0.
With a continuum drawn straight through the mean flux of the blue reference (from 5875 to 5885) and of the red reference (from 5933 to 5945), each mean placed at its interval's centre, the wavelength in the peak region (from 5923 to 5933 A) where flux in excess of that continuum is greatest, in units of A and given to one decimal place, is 5932.0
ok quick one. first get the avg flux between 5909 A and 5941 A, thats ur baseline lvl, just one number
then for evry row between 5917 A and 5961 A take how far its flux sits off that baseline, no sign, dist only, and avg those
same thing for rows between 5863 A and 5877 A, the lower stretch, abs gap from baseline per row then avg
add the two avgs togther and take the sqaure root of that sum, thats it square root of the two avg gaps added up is 0.84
